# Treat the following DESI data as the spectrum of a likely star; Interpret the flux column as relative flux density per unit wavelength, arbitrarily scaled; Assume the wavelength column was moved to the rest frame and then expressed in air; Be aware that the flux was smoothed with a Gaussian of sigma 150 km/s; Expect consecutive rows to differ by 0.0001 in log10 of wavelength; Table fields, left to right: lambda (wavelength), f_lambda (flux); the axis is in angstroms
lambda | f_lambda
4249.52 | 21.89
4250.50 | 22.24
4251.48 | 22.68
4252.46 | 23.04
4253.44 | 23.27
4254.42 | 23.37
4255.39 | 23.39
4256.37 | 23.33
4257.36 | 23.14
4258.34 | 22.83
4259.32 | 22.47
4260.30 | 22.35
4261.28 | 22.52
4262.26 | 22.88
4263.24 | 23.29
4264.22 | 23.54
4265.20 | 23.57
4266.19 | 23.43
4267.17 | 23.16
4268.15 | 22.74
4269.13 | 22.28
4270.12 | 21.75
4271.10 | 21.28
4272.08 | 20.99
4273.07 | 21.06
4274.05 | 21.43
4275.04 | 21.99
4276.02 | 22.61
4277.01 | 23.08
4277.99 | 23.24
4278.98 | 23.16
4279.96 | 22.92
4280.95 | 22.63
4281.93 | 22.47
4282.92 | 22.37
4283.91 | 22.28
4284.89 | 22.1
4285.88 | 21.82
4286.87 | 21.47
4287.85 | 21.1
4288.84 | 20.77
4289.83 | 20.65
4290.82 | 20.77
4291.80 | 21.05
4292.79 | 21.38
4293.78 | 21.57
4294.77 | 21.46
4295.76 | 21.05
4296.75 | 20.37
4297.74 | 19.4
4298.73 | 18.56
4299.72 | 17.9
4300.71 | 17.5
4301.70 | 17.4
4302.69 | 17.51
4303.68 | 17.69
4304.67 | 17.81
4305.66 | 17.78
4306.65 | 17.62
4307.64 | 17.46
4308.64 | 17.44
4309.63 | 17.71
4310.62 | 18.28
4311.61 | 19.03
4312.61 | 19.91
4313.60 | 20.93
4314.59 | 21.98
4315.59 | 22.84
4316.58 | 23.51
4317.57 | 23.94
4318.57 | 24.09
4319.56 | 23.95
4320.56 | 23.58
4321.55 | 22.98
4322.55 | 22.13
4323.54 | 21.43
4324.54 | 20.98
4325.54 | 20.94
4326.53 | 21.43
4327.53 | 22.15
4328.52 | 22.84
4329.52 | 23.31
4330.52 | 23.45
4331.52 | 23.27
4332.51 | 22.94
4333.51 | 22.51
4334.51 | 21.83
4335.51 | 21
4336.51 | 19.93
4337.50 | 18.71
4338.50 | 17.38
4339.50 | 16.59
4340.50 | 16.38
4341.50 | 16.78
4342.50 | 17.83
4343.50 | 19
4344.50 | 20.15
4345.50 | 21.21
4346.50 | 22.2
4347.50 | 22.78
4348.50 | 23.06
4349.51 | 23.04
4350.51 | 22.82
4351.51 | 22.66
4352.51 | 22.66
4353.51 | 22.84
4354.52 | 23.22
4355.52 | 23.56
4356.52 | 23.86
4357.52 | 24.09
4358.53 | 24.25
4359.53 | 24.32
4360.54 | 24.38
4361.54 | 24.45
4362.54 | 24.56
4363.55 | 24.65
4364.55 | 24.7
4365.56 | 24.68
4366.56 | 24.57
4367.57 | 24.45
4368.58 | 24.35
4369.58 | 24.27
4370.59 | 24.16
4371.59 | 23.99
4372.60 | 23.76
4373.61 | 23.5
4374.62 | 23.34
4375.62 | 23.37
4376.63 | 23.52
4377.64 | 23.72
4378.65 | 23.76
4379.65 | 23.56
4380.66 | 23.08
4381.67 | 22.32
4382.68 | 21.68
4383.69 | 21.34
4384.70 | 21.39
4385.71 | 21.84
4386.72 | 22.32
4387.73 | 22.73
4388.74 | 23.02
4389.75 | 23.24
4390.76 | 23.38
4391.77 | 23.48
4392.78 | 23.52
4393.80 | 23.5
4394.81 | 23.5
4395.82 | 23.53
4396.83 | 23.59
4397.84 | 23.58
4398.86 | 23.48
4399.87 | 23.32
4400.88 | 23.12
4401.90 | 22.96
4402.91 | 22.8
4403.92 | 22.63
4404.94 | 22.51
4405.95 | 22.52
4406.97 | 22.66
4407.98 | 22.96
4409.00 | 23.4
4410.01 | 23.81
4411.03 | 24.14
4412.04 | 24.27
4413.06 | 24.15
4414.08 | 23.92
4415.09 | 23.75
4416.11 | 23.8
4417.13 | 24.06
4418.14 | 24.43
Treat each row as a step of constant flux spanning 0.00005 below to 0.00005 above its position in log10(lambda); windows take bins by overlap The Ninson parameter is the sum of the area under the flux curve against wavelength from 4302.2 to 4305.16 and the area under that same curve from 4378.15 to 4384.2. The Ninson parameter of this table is 189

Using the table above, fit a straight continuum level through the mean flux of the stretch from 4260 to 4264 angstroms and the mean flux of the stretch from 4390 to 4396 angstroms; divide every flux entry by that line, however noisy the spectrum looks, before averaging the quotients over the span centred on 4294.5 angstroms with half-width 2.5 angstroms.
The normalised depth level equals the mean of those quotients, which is 0.92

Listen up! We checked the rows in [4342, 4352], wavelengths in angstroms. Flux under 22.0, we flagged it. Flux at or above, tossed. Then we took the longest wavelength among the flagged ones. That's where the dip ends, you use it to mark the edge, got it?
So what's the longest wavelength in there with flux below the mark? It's 4345.50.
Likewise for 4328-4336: 4335.51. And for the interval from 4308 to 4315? 4314.59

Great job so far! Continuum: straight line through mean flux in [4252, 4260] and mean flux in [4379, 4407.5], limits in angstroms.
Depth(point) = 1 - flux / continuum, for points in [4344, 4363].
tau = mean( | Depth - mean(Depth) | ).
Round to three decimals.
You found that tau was 0.038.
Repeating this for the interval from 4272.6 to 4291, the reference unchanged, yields 0.031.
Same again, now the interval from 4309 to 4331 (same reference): 0.065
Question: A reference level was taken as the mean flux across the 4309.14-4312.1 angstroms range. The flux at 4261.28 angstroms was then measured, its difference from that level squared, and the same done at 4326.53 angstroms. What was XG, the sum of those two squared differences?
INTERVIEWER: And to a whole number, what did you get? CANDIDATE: 27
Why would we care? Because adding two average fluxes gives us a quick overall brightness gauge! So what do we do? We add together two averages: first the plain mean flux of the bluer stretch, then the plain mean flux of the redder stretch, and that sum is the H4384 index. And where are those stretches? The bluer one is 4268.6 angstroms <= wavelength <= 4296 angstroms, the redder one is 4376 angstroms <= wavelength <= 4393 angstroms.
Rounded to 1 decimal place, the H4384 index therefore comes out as 44.6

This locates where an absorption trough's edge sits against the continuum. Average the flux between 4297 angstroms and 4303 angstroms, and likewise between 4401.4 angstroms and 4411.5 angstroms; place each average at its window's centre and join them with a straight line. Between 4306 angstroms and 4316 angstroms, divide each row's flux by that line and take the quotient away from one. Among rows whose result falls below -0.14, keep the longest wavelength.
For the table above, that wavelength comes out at 4315.59 angstroms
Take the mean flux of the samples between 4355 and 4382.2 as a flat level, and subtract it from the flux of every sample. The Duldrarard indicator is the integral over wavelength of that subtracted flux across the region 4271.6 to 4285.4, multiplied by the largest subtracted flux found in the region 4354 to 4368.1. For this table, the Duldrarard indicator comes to -17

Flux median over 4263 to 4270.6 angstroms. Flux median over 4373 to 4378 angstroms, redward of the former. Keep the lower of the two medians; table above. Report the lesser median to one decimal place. 23.2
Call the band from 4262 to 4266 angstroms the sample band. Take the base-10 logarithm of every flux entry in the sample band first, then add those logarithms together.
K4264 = 5.5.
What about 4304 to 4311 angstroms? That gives 8.7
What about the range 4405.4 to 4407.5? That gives 2.7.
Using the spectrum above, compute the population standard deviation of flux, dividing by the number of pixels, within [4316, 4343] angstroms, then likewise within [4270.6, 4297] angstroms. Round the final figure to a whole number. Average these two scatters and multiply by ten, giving 16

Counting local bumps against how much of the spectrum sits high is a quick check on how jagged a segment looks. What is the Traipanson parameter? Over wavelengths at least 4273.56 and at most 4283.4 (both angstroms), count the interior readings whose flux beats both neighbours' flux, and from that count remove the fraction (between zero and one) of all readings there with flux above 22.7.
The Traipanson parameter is 0.60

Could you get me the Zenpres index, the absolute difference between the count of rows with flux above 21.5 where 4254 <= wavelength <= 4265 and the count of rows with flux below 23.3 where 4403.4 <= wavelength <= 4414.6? 6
